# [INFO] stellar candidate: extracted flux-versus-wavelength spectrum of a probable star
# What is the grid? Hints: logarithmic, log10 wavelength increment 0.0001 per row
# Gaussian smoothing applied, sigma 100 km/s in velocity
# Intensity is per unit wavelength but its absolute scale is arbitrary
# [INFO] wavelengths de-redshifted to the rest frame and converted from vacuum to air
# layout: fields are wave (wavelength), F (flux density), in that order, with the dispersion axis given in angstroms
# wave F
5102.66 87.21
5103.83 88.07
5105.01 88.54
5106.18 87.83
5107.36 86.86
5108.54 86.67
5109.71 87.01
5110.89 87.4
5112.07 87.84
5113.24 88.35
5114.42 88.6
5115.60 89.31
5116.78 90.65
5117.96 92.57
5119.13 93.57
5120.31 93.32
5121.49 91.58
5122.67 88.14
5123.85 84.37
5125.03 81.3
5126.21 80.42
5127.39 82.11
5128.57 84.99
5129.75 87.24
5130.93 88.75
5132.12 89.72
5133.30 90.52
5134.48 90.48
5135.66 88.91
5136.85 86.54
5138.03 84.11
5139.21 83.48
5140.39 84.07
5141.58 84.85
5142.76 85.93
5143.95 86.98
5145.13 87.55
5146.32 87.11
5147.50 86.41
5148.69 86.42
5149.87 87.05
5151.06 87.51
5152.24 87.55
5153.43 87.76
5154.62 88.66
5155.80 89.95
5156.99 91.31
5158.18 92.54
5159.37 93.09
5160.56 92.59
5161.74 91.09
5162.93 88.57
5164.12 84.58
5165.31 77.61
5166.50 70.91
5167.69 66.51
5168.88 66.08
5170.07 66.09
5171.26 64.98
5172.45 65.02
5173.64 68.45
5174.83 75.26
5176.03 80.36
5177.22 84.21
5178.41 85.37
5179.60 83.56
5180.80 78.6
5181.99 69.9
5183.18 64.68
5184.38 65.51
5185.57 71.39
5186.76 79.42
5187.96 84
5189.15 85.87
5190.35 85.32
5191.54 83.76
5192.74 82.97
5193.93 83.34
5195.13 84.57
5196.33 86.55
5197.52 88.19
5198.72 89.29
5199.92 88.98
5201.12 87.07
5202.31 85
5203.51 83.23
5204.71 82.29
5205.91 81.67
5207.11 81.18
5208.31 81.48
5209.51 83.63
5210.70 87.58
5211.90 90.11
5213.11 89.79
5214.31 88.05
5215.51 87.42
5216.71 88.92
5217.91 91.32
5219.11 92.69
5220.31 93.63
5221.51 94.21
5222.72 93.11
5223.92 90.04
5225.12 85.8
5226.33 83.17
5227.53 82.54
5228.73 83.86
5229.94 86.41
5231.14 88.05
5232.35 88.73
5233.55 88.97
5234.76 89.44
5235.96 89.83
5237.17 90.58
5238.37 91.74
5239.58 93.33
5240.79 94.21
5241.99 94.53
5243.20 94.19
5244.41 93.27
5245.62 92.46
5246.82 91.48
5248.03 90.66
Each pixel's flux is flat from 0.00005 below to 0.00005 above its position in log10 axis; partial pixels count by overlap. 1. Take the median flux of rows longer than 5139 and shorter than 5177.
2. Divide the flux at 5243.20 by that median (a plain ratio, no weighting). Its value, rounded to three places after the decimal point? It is 1.090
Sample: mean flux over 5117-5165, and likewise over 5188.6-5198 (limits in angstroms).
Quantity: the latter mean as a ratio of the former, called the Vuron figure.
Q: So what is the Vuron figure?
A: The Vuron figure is 0.97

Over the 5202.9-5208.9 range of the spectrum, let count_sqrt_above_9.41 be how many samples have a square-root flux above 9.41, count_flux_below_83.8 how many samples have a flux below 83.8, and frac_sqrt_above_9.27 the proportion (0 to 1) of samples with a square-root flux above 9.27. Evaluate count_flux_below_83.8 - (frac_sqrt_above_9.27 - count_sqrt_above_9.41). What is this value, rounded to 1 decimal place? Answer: 5.0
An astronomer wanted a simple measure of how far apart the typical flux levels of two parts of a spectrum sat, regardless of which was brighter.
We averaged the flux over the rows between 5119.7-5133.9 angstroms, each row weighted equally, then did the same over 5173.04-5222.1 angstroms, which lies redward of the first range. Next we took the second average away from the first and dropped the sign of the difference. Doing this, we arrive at 3.5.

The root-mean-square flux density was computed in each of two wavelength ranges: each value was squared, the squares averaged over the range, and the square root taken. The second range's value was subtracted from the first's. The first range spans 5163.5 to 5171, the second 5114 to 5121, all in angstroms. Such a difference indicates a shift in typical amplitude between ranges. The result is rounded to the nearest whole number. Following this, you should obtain -19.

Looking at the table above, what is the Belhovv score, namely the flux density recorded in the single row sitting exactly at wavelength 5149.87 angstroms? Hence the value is 87.05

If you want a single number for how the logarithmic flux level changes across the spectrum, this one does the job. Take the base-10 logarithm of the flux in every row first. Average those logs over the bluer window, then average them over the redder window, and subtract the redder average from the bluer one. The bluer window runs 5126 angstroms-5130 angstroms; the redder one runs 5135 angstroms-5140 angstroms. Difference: -0.011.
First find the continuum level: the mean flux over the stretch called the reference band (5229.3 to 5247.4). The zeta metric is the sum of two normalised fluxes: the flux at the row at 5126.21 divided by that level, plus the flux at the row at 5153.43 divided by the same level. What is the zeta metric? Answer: 1.85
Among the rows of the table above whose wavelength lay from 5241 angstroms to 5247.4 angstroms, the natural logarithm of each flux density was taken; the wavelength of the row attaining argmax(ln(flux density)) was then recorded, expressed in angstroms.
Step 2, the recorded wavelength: 5241.99 angstroms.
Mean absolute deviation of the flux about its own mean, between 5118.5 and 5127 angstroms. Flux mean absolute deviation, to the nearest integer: 5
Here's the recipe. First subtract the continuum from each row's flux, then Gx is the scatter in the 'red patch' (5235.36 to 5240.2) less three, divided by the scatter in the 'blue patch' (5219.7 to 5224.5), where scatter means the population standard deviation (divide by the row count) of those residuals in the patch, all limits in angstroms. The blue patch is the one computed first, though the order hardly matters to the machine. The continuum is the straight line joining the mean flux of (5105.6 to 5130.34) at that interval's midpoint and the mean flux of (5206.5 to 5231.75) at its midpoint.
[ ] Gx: -1.0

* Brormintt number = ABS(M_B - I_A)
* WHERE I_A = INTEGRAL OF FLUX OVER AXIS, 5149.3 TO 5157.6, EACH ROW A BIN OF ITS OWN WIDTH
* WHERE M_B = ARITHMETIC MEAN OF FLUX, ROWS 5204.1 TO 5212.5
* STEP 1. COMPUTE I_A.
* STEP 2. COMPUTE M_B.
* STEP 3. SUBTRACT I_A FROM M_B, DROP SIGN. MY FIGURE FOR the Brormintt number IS 651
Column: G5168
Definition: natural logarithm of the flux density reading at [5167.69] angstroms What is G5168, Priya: 4.20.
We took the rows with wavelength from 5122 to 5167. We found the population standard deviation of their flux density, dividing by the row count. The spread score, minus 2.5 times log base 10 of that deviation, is -1.6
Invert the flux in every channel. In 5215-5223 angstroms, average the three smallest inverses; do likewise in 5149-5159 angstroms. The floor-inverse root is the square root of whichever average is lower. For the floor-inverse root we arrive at 0.1033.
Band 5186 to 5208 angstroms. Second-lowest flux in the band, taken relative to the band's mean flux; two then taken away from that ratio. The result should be -1.04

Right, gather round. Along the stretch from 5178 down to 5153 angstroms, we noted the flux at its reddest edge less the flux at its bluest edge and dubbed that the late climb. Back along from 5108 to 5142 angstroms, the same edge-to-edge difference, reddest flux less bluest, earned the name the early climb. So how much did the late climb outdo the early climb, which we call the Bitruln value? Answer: -2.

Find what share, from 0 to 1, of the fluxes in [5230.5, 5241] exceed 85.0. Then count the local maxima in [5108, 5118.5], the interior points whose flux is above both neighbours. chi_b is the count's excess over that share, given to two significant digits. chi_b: -1.0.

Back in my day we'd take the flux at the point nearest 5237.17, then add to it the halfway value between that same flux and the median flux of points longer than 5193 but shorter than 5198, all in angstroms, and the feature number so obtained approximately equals 179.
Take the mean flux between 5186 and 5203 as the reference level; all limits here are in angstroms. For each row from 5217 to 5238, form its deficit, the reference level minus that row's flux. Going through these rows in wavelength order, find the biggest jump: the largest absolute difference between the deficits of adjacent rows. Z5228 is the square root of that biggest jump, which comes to 2.06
